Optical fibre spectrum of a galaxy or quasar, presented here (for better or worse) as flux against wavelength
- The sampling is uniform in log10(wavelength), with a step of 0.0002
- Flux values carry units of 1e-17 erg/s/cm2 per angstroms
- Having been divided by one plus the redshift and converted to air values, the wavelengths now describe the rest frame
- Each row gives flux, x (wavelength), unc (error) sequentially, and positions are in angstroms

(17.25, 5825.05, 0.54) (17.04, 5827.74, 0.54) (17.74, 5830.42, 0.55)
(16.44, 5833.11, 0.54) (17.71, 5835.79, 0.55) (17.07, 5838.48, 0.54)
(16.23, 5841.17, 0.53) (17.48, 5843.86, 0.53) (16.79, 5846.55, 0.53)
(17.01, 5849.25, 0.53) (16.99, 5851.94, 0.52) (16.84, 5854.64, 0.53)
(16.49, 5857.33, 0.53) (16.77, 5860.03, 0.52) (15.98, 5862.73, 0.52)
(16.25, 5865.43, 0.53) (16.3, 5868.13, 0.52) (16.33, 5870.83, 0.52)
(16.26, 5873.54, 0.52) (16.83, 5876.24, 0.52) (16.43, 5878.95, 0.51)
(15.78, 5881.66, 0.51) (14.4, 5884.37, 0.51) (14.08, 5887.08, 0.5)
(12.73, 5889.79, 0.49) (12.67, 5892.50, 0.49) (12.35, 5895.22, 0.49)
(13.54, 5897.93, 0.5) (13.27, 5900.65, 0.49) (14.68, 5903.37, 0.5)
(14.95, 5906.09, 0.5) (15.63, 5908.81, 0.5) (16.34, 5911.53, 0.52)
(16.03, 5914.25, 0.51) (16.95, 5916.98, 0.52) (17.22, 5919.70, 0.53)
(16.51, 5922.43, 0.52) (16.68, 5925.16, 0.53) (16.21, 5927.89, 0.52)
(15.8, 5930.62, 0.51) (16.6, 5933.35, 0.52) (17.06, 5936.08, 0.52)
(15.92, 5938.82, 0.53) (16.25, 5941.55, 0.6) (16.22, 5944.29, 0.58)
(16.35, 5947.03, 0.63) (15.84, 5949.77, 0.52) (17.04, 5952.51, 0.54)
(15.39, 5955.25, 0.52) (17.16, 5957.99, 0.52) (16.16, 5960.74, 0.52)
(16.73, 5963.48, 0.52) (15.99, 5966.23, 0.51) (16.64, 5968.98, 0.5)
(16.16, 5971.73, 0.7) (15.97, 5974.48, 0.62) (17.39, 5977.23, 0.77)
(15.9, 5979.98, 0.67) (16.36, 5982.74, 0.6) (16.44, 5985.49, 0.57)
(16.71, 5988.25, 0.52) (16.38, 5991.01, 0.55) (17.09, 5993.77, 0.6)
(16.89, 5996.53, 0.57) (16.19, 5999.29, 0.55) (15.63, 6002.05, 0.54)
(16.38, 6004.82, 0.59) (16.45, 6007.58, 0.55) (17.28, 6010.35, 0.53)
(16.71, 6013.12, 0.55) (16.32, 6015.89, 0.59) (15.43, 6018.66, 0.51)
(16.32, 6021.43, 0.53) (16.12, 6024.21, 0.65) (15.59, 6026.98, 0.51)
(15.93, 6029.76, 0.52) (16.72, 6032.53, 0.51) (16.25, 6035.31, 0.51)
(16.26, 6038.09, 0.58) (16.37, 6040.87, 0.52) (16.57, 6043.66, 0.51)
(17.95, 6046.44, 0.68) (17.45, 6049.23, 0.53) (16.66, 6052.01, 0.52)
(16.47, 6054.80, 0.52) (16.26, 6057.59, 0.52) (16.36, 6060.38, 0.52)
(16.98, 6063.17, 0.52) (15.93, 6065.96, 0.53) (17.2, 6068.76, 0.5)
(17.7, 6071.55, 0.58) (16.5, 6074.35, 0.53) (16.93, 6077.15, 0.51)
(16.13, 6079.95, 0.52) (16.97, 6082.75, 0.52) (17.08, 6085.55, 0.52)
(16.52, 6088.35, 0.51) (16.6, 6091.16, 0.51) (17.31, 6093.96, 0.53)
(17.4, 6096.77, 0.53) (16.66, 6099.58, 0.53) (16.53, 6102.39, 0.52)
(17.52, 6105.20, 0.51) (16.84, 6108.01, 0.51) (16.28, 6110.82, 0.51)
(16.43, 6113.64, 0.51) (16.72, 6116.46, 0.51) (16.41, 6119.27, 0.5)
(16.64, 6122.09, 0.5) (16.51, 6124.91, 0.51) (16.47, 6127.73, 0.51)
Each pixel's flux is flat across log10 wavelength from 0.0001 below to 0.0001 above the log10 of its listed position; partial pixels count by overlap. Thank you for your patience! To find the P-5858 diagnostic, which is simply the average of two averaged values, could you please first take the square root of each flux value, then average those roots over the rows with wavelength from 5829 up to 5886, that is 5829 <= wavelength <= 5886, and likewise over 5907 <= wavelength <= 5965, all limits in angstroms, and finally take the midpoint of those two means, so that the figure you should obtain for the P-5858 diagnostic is 4.06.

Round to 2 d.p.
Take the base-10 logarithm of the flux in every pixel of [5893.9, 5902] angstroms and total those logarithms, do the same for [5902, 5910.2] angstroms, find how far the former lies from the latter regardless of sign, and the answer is 0.19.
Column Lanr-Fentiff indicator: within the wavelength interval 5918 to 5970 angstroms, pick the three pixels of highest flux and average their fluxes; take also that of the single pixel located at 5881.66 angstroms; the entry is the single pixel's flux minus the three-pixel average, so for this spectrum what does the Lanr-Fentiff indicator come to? -1.4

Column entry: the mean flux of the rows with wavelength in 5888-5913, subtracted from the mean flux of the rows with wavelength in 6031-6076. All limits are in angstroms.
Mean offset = 2.7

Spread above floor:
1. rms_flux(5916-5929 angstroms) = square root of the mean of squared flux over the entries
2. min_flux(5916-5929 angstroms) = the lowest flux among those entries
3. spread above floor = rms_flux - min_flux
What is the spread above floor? 0.51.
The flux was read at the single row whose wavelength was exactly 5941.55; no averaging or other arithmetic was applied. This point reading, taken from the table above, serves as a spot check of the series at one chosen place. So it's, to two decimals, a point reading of 16.25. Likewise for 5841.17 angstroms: 16.23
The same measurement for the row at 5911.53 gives 16.34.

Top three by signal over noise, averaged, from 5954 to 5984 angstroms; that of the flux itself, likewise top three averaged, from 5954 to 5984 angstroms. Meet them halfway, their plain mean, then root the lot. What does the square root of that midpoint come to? 5.00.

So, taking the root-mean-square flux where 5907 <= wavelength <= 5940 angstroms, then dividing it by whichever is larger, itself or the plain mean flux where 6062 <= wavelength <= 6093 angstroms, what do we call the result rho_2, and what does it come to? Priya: 0.98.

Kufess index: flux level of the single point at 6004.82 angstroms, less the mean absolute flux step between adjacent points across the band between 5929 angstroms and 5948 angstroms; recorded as 15.9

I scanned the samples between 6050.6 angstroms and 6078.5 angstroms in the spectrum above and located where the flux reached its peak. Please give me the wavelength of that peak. 6071.55 angstroms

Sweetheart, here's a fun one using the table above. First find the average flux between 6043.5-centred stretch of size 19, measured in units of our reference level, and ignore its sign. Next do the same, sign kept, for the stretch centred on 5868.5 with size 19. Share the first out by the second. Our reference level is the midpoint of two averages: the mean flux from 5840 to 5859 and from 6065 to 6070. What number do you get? 1.02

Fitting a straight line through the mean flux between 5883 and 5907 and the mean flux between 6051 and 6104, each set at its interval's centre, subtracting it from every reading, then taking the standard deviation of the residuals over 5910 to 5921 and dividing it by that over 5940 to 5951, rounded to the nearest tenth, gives 1.9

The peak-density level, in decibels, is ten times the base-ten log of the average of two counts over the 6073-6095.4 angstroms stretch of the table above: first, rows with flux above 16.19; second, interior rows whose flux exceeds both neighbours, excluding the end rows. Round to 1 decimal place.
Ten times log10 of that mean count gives 6.5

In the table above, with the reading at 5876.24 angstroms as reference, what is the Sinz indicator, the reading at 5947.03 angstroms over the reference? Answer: 0.97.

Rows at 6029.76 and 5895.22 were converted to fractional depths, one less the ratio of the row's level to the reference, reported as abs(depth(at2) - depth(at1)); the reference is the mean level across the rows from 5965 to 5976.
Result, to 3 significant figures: 0.221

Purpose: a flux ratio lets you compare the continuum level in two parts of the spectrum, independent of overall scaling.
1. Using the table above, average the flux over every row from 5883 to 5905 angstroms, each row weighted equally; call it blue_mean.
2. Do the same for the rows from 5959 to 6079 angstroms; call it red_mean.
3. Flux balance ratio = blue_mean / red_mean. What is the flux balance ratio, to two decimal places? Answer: 0.82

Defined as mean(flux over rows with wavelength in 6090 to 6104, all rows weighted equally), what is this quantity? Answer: 16.9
